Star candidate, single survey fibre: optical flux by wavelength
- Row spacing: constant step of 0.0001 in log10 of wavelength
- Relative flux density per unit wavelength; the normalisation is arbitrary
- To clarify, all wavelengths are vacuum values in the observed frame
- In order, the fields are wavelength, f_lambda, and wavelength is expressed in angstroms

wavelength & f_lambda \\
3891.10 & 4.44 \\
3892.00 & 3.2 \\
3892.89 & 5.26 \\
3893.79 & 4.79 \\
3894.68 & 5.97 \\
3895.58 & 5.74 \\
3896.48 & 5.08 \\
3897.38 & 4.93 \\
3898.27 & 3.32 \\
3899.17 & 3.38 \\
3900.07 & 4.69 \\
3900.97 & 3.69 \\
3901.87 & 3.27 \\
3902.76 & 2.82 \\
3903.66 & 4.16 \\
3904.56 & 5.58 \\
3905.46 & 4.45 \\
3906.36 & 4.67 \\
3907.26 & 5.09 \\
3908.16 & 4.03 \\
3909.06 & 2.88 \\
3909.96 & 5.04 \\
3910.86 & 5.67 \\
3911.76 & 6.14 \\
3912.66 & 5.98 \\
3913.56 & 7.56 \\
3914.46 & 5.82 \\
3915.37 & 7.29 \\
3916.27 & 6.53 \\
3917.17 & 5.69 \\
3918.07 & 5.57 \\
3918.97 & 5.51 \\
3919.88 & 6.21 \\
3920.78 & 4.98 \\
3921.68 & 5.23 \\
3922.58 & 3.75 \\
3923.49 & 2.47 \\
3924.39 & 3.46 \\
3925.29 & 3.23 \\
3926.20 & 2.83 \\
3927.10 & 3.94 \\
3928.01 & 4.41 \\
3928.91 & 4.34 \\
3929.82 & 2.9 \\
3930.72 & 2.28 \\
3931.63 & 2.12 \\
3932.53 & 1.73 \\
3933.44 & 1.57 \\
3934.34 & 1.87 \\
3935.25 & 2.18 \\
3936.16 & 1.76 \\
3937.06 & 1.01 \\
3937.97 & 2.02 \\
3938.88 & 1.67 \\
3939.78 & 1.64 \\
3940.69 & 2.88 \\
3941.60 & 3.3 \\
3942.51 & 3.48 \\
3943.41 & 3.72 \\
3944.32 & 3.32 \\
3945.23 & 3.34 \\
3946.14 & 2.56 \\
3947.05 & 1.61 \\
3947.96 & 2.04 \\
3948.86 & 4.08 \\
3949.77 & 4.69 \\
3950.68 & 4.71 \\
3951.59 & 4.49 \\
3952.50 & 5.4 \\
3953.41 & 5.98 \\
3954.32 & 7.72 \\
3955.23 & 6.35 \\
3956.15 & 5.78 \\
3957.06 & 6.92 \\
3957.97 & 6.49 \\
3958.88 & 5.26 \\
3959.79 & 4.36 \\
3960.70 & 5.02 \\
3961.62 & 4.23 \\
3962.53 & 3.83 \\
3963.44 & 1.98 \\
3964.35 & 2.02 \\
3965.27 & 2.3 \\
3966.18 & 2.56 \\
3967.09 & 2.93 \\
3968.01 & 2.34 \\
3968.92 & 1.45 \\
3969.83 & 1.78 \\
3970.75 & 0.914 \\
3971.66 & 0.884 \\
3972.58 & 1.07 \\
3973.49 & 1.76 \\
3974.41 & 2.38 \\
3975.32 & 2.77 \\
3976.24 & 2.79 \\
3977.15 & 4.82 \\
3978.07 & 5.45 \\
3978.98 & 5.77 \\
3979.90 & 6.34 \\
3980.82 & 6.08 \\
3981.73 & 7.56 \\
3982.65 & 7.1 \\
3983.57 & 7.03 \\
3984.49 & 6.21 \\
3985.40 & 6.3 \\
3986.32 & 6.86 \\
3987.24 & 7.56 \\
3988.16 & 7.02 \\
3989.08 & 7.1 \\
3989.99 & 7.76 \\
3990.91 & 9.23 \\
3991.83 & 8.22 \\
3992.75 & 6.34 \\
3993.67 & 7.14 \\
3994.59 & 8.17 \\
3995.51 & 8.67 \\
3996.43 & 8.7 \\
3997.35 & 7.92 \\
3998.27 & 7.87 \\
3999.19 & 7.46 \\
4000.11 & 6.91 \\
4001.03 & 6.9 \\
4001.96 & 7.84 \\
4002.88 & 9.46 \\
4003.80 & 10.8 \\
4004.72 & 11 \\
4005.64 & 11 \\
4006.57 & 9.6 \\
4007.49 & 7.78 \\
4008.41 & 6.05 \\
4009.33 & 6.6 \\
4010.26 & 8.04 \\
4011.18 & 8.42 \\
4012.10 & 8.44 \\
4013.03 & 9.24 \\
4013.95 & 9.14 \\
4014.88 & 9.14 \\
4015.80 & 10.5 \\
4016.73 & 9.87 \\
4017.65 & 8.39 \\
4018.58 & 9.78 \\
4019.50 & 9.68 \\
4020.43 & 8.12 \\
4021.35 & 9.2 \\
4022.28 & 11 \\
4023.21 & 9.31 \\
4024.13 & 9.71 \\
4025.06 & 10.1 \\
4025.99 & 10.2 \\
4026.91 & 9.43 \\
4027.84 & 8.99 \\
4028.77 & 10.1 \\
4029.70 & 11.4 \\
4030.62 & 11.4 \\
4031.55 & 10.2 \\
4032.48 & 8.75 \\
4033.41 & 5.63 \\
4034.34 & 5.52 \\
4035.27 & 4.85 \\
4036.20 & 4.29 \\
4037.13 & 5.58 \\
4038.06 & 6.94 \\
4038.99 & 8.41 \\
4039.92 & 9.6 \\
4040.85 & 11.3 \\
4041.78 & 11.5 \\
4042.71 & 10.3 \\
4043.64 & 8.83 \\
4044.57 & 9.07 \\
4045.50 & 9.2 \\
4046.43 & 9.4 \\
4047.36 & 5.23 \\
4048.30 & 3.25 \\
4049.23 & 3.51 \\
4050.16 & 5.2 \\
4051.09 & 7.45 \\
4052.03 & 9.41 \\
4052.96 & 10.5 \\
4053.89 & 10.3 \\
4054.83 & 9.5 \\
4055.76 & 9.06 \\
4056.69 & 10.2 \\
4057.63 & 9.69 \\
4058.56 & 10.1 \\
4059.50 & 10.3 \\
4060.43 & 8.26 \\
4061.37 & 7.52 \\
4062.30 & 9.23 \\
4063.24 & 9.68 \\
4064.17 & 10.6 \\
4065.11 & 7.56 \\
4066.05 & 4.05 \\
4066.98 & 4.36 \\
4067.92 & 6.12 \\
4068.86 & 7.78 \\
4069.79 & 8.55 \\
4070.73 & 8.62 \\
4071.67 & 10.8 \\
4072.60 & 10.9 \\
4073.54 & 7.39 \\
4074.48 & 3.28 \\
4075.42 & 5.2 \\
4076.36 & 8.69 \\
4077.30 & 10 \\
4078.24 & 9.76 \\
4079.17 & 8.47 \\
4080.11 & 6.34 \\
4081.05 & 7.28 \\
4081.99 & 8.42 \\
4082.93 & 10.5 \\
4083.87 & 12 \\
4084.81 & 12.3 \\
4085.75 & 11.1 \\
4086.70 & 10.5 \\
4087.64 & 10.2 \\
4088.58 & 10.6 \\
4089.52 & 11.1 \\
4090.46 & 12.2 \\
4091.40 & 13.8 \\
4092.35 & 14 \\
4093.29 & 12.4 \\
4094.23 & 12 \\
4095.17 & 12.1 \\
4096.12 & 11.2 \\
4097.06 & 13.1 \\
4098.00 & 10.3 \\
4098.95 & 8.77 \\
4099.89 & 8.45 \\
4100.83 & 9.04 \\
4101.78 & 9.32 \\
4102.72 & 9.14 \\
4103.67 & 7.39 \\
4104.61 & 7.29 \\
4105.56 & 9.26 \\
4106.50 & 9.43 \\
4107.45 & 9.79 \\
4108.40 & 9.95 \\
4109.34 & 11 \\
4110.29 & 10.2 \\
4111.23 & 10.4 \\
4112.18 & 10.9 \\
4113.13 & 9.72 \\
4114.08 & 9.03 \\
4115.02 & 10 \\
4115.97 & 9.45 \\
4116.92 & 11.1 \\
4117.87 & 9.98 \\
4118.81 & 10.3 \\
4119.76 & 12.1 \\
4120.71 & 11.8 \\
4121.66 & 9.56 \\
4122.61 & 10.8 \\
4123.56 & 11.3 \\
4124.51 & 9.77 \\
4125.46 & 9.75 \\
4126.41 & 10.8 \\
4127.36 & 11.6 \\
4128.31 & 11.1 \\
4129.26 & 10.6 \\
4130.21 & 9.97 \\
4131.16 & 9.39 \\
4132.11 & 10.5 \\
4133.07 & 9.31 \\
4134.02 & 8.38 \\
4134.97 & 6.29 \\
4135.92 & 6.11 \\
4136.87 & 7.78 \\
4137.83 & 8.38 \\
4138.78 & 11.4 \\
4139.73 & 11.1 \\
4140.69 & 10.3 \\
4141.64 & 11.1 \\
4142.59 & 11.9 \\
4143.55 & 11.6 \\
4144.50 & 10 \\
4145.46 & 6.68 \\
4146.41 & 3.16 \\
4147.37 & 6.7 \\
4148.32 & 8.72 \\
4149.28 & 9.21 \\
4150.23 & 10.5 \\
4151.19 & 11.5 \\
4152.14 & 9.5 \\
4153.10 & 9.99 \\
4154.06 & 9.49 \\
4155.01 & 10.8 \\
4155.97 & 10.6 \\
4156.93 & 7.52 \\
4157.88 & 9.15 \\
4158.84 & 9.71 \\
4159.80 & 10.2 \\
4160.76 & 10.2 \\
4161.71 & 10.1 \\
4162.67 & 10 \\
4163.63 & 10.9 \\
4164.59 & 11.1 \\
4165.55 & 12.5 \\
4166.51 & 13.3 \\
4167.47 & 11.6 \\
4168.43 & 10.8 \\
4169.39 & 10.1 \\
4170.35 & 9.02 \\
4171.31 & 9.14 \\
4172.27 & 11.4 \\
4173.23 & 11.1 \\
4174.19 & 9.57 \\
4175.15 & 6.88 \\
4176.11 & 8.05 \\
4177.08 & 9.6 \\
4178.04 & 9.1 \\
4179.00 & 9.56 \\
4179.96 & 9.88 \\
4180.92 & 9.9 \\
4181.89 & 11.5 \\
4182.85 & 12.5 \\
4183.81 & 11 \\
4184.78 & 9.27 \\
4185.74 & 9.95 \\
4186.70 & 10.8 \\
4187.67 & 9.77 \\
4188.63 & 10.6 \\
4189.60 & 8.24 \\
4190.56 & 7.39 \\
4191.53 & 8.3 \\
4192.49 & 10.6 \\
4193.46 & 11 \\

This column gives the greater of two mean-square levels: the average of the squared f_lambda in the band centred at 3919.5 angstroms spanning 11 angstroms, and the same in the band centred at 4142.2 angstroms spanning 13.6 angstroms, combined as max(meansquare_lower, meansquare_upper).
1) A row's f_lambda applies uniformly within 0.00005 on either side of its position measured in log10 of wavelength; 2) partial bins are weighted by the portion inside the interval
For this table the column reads 86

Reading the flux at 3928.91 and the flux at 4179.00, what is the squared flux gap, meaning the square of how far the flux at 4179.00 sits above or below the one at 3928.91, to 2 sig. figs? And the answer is 27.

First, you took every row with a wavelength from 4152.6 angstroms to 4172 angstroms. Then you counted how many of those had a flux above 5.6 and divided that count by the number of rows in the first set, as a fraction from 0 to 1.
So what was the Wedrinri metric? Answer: 1.000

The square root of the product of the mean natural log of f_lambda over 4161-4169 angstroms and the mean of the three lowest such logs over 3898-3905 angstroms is 1.66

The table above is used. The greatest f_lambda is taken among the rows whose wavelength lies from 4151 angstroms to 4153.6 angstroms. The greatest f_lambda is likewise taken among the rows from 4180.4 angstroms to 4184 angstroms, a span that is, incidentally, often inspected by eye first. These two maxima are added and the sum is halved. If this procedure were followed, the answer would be 12.0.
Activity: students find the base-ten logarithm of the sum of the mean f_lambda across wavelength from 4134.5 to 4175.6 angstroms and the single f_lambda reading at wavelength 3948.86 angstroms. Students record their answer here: 1.14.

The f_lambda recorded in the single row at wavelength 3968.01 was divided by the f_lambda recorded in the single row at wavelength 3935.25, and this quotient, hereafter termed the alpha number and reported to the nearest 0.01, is 1.07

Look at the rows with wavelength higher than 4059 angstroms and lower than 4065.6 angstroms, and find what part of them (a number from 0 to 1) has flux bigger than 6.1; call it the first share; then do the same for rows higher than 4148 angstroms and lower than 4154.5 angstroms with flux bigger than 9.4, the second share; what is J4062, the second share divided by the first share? 0.71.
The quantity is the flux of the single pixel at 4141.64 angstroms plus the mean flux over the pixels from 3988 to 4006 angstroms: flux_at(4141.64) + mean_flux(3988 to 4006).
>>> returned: 19.4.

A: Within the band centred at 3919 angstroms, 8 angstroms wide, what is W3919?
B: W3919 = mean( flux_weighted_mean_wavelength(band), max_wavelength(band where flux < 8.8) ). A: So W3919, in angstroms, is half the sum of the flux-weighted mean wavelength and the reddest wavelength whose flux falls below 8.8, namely 3920.6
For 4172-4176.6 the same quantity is 4175.0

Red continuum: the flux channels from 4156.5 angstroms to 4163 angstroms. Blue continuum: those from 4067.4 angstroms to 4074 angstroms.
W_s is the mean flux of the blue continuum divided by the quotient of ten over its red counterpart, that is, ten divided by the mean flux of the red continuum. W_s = 8.2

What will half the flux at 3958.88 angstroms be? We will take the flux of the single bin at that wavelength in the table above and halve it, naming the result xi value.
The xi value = 2.6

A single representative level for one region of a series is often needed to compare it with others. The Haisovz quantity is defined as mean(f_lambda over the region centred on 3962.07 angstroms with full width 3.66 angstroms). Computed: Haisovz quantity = 3.8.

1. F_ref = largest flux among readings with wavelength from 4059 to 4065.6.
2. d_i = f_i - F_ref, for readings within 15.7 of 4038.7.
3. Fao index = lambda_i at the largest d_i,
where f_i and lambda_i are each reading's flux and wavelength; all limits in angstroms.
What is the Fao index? 4041.78 angstroms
